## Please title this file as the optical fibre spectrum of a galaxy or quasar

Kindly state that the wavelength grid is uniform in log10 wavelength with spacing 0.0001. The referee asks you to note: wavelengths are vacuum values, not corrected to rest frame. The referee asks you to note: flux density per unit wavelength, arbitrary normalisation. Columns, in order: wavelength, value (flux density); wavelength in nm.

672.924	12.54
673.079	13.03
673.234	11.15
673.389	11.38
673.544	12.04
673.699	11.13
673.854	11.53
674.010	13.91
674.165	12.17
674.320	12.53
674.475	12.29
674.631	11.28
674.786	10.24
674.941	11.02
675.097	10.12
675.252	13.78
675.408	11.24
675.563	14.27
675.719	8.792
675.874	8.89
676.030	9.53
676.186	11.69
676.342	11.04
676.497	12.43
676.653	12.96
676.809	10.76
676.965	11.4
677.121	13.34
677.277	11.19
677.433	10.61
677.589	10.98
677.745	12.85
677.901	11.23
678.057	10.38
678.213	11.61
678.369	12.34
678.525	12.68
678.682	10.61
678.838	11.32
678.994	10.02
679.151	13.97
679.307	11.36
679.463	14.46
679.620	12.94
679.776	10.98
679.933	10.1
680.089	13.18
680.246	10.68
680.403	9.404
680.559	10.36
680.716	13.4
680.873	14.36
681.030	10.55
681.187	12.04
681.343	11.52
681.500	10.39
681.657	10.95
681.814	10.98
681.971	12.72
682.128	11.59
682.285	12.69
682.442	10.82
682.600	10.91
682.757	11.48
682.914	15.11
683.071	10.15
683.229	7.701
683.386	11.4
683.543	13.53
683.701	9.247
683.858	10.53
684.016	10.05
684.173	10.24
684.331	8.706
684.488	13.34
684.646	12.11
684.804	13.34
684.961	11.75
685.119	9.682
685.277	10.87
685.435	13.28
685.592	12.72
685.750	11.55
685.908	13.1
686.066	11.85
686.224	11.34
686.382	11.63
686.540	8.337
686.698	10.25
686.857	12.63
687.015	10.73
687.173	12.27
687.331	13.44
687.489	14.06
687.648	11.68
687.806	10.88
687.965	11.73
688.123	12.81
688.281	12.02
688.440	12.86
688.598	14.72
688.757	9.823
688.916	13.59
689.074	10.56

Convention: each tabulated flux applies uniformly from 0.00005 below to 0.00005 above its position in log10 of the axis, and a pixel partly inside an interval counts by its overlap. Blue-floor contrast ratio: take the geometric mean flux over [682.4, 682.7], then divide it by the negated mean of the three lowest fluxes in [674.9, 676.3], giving -1.20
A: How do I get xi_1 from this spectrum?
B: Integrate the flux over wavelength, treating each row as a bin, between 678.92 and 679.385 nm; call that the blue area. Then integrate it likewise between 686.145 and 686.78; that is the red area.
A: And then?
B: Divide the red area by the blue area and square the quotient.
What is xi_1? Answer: 1.4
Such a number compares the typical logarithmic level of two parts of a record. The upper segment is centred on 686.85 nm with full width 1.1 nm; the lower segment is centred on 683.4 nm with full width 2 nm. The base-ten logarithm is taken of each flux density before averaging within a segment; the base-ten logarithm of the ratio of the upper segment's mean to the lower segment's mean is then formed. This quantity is 0.010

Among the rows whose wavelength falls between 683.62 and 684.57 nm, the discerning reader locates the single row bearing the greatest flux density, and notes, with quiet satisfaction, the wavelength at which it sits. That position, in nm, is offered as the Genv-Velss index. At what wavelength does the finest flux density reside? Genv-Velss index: 684.488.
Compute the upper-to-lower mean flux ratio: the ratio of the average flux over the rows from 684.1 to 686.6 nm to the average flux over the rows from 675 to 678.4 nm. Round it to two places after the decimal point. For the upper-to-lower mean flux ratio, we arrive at 1.01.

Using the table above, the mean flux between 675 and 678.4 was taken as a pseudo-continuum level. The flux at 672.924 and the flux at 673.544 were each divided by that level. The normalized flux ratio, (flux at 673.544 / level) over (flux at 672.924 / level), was 0.96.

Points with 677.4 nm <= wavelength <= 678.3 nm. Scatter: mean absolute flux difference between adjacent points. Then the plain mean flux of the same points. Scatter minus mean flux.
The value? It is -10.1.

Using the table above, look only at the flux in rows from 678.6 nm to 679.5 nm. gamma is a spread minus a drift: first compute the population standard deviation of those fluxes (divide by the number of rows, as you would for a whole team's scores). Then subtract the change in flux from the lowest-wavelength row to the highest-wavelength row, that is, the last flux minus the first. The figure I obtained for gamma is -2.2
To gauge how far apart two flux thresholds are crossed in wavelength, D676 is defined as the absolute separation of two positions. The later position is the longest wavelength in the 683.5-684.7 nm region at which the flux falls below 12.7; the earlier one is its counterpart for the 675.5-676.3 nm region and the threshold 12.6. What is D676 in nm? 8.46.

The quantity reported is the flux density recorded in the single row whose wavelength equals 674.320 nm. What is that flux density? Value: 12.53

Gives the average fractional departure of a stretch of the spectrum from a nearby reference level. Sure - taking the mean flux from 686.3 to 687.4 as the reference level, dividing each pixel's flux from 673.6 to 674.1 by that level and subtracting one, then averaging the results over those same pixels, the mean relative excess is 0.08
